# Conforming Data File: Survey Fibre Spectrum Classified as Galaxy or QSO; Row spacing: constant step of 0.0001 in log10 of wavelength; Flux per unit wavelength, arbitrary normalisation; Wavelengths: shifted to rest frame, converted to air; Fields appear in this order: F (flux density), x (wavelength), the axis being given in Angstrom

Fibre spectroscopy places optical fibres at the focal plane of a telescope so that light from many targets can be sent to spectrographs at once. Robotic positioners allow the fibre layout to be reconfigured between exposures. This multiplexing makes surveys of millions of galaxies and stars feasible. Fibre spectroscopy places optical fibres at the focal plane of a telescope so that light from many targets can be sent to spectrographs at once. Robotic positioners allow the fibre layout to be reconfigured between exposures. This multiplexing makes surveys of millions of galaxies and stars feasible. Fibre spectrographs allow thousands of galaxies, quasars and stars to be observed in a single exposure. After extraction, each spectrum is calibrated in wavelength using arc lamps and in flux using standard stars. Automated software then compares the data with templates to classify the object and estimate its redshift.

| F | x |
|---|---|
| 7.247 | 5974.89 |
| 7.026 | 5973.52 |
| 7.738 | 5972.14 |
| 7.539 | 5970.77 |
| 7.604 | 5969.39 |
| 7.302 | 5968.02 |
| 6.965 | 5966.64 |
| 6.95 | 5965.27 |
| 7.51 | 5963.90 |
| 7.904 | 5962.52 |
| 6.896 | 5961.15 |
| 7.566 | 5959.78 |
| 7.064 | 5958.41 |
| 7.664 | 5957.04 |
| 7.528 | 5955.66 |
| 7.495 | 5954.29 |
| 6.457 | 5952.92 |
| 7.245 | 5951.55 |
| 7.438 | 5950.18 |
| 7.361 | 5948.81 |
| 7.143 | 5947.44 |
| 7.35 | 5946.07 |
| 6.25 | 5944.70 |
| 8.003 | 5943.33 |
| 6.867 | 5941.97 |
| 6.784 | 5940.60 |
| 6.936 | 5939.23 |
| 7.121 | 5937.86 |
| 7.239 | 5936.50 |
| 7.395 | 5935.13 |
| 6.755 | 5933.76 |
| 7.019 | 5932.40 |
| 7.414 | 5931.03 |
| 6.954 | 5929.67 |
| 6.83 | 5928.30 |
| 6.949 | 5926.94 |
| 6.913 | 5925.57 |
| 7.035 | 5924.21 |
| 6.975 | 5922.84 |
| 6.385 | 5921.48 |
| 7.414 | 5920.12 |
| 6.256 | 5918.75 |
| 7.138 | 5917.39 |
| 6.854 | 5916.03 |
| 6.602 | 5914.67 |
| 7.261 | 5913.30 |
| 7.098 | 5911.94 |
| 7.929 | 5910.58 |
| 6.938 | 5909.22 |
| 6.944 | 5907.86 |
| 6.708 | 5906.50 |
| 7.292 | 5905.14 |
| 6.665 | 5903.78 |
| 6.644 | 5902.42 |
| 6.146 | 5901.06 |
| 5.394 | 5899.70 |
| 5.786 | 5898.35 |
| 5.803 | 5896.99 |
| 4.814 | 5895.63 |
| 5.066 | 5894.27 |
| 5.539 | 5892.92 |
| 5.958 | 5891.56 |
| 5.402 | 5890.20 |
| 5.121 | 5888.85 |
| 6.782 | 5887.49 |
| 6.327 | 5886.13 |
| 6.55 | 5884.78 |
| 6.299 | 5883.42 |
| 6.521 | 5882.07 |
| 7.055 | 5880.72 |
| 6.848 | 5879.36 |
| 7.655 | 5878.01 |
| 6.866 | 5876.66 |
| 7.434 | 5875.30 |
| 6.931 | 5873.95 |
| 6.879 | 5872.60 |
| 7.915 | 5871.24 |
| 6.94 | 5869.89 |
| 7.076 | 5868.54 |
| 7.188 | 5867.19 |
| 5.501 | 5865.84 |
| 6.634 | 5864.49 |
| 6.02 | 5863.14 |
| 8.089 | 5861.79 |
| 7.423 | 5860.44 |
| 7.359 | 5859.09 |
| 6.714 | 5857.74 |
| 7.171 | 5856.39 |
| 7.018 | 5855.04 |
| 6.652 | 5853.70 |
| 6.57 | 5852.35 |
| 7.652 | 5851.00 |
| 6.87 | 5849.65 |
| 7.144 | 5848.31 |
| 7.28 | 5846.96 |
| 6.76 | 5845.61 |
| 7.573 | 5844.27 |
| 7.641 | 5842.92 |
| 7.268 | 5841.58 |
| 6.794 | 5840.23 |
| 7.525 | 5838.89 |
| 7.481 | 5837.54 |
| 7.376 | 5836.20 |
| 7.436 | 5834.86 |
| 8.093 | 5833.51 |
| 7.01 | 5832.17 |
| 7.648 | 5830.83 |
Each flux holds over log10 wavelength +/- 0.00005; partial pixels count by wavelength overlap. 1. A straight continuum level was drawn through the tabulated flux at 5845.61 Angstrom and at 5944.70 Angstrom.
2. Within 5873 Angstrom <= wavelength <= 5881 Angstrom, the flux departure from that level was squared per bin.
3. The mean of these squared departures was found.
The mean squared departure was 0.38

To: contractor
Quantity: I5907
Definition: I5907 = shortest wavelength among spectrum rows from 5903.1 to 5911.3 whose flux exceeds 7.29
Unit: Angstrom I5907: 5905.14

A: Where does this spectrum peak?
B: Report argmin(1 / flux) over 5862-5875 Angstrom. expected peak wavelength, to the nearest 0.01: 5871.24 Angstrom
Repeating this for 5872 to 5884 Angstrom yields 5878.01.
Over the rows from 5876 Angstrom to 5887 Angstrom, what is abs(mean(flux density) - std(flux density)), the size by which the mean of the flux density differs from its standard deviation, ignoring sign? 6.3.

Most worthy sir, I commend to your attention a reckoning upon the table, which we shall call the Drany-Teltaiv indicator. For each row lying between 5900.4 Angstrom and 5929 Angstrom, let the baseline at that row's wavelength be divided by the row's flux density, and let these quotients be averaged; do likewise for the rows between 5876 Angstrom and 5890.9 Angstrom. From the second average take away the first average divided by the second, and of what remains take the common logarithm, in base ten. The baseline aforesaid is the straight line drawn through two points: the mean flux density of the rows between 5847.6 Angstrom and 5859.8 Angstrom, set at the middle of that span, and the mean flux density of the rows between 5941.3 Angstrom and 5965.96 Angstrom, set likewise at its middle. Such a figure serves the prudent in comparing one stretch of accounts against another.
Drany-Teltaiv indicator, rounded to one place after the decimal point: -0.8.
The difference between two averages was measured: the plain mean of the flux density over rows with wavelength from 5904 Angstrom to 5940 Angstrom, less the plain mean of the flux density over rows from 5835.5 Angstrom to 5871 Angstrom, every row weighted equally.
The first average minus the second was -0.1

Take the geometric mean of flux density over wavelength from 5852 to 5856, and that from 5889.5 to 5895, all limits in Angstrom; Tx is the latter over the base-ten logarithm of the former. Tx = 6.6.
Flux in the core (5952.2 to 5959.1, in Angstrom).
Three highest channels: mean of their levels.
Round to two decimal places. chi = 7.56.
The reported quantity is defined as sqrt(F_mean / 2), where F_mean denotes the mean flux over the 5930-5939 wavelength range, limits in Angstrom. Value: 1.89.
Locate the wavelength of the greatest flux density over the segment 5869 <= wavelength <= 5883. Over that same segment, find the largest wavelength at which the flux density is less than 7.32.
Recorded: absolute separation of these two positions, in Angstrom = 10.8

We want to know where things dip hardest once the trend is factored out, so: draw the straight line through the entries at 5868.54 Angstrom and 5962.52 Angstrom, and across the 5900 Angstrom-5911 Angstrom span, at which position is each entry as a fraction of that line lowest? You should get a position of 5901.06 Angstrom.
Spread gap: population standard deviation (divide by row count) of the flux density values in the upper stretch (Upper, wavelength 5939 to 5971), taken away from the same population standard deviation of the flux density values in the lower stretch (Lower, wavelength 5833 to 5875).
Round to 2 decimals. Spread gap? 0.13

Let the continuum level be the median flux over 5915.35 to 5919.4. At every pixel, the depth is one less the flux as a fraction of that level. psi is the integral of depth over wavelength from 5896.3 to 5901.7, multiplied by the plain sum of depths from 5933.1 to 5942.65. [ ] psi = -0.14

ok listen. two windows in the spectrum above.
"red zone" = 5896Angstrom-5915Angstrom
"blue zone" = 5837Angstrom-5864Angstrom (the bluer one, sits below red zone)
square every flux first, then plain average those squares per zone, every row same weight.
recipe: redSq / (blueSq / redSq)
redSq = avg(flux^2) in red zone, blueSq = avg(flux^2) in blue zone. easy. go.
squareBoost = 39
